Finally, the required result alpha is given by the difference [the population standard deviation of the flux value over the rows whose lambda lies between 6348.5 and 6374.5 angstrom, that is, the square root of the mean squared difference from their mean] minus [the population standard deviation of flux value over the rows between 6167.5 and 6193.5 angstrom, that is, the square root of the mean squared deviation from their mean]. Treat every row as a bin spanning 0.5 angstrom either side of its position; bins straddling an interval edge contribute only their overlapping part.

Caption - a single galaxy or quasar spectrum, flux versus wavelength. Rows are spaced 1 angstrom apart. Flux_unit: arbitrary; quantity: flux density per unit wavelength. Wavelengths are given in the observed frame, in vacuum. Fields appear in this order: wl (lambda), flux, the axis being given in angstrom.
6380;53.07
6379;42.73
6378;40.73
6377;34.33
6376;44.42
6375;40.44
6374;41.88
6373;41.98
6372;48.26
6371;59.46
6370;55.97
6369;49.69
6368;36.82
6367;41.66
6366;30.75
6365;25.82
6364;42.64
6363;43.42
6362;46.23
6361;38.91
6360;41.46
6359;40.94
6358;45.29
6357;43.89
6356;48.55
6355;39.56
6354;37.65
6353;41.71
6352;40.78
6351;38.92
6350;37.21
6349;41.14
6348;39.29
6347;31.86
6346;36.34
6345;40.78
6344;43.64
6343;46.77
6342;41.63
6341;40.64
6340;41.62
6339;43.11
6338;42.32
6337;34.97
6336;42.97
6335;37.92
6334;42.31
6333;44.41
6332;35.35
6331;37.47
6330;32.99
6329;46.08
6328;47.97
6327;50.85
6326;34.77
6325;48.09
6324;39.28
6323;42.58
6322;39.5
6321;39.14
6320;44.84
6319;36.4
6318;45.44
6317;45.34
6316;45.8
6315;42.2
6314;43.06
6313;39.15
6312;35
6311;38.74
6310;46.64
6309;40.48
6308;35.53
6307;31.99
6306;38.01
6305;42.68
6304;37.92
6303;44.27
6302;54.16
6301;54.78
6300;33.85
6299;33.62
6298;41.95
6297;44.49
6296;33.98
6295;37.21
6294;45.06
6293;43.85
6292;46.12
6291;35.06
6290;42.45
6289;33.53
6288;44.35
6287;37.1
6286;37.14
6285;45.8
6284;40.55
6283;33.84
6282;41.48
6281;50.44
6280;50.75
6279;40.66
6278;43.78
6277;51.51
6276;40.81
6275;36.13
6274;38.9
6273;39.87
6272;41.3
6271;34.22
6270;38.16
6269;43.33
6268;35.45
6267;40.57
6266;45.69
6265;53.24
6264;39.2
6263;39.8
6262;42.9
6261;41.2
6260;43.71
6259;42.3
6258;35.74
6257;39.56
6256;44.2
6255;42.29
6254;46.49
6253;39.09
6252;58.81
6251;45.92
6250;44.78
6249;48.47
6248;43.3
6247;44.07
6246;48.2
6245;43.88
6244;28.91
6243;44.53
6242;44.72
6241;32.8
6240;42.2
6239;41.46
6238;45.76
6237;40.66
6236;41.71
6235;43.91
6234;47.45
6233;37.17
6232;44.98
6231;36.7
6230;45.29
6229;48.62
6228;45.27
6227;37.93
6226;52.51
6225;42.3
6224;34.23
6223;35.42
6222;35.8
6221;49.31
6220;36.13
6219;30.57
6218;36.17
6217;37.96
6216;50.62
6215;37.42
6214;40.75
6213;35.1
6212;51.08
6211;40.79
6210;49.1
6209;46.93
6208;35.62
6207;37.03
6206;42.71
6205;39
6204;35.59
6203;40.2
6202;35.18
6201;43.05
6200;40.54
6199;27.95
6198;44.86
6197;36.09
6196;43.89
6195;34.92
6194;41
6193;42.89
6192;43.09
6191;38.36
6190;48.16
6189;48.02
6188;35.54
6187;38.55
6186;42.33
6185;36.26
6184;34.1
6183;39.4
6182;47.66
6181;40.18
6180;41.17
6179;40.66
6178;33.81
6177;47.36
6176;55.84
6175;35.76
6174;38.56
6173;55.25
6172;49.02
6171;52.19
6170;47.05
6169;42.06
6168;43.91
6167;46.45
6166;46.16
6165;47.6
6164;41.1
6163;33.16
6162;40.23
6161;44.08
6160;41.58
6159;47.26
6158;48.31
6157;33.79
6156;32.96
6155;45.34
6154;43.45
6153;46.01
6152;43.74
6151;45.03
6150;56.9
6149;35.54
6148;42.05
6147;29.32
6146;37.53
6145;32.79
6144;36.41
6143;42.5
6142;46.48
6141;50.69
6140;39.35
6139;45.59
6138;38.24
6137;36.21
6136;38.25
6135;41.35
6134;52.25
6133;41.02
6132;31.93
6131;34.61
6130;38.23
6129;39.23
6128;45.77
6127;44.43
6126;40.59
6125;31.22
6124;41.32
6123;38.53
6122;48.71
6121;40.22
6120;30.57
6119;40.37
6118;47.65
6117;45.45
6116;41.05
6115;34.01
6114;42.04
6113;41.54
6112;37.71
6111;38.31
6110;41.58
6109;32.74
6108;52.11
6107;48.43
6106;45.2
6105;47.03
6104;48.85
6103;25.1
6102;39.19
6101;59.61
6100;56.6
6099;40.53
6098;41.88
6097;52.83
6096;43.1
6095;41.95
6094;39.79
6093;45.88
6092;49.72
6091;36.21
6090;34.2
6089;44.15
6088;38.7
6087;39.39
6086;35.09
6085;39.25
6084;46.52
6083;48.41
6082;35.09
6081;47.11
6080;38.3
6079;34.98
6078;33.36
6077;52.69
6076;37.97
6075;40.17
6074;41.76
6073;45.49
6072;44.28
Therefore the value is 0.62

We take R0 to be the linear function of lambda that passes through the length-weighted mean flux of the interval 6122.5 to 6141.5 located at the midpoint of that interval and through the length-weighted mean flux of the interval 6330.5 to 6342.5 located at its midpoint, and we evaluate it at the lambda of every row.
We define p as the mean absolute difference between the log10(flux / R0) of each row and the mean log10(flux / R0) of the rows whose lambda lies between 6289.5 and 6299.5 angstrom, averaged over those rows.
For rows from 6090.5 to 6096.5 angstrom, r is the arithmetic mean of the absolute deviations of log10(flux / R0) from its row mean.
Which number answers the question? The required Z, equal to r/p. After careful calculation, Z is 0.74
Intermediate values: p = 0.048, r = 0.035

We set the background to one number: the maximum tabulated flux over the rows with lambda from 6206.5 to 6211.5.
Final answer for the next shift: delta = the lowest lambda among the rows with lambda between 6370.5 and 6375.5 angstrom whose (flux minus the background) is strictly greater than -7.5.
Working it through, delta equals 6371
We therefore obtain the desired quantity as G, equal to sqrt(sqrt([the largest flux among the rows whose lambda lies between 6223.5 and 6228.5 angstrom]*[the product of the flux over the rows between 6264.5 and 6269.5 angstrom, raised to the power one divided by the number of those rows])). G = 6.9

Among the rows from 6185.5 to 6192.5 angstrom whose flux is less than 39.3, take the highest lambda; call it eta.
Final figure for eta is 6191 angstrom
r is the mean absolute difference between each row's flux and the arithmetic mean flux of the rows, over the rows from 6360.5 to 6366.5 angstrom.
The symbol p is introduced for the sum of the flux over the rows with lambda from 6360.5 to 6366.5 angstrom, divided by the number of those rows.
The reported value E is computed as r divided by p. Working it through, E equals 0.17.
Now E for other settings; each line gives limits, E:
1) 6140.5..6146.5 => 0.13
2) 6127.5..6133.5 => 0.09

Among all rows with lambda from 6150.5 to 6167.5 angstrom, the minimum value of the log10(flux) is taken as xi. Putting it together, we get 1.52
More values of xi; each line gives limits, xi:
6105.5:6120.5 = 1.49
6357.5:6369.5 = 1.41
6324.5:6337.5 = 1.52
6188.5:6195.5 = 1.54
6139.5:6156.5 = 1.47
